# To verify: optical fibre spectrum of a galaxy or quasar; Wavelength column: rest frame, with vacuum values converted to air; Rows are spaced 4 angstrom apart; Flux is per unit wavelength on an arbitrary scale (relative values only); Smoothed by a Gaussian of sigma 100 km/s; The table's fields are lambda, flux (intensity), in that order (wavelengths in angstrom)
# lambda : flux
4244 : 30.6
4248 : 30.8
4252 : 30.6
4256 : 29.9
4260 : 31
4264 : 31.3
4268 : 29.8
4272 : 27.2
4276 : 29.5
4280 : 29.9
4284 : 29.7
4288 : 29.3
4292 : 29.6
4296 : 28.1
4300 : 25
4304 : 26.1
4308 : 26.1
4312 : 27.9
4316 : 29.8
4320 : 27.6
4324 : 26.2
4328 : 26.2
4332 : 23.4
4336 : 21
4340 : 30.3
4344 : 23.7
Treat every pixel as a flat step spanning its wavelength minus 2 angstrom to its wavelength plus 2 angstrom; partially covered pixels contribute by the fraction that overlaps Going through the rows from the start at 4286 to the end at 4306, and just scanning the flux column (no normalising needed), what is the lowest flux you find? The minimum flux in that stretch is 25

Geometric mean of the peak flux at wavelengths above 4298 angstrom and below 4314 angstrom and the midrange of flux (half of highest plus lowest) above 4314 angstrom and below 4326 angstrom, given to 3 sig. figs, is 27.9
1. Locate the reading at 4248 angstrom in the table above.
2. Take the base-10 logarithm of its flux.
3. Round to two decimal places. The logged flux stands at 1.49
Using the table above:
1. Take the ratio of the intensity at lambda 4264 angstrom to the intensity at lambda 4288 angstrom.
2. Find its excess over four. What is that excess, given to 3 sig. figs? -2.93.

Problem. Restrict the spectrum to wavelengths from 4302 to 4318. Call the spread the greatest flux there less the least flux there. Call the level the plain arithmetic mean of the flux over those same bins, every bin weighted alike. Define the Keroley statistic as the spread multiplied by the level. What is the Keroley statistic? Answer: 102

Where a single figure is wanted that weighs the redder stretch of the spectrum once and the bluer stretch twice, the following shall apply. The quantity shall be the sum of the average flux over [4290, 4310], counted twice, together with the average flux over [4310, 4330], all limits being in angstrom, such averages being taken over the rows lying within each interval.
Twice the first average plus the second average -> 81.5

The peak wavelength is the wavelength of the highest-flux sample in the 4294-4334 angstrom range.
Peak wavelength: 4316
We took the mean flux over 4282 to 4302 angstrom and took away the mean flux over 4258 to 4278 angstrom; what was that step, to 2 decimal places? -1.42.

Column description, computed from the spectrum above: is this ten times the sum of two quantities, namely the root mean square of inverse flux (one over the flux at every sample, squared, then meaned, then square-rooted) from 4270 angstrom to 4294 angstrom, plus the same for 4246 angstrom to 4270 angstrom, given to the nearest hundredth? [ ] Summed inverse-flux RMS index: 0.67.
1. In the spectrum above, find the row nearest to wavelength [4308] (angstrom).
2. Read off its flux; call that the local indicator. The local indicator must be 26.1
